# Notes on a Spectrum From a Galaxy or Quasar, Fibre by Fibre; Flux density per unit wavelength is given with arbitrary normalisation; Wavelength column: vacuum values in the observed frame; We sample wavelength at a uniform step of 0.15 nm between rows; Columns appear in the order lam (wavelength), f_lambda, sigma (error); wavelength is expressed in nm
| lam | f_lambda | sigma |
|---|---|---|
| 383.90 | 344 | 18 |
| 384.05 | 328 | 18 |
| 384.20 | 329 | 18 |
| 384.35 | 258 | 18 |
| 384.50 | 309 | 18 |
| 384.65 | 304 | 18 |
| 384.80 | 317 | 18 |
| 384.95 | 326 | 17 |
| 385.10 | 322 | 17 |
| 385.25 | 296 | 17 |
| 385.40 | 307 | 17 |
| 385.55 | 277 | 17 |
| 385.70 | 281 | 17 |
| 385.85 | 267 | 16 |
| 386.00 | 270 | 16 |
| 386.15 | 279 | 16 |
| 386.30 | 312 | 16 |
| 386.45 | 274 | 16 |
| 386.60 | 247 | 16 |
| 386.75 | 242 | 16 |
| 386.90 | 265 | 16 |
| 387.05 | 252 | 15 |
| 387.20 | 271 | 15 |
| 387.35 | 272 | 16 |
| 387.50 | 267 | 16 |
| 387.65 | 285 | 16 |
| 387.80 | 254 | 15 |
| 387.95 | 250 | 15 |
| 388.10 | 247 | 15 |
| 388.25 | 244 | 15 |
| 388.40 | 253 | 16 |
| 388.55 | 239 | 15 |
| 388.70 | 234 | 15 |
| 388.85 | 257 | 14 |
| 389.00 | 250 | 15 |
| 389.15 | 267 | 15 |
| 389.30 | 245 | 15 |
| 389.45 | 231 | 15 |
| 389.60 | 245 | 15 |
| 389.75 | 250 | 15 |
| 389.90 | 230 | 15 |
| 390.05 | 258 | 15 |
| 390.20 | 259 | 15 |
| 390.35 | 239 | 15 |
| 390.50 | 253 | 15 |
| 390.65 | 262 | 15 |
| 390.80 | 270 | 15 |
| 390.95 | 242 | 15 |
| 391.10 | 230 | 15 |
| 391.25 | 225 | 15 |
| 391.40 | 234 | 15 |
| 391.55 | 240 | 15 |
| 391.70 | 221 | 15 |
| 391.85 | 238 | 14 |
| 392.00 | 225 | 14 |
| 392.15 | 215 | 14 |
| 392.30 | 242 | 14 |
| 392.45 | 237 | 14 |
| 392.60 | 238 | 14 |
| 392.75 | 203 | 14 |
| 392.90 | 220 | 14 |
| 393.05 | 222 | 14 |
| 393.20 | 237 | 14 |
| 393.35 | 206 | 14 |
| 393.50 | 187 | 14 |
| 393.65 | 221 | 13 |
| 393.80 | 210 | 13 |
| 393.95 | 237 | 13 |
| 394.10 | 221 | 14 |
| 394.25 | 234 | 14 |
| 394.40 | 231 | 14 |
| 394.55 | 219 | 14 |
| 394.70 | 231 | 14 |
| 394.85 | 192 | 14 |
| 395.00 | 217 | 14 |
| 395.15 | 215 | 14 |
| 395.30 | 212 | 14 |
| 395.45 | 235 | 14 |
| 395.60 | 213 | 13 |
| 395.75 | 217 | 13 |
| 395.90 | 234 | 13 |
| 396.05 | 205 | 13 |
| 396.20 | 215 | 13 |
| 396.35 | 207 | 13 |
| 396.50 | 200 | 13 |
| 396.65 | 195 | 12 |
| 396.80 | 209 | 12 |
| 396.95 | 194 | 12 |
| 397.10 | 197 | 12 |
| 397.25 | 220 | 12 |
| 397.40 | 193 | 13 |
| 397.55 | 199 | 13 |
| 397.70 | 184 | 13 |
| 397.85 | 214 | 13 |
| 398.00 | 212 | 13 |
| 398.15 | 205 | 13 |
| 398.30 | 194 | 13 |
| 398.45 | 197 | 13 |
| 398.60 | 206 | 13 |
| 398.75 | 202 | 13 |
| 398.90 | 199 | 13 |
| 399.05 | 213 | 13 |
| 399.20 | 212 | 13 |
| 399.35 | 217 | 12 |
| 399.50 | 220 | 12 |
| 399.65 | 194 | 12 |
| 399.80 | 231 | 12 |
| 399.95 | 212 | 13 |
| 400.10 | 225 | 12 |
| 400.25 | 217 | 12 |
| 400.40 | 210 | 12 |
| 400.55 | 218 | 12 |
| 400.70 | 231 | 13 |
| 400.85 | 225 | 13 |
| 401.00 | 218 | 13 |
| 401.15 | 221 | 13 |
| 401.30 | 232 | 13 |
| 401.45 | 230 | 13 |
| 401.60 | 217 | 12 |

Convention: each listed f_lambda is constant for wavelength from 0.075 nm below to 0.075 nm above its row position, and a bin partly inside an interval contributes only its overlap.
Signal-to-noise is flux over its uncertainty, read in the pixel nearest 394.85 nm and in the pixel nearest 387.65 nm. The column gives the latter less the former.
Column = 4.1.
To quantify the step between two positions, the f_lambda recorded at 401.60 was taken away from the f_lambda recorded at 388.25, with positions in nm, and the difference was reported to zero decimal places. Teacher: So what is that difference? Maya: 27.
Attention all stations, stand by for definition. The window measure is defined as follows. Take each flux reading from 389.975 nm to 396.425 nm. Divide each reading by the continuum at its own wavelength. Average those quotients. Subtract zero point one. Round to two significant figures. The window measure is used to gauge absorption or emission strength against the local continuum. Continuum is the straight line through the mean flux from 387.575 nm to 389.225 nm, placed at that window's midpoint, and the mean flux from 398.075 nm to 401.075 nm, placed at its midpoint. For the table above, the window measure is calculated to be 0.86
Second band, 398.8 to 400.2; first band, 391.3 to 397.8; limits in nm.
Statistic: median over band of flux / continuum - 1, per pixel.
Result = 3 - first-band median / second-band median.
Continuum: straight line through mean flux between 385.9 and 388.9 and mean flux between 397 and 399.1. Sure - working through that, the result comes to 3.2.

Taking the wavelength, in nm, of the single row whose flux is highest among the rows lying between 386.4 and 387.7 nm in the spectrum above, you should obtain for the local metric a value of 387.65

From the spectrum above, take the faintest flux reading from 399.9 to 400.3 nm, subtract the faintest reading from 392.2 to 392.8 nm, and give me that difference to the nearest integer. 9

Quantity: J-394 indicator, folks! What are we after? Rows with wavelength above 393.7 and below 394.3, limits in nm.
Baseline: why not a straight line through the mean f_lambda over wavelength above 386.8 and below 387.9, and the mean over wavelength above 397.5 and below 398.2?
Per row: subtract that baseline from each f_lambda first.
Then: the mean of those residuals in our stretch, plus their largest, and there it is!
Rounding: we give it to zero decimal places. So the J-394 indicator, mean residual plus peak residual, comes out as 10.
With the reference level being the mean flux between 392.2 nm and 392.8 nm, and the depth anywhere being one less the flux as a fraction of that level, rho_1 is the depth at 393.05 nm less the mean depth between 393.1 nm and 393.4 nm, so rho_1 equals 0.00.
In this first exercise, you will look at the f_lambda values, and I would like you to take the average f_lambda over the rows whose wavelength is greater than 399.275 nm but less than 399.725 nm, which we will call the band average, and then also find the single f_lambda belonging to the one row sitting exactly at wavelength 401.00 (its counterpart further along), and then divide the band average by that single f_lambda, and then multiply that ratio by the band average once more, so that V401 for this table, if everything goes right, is 203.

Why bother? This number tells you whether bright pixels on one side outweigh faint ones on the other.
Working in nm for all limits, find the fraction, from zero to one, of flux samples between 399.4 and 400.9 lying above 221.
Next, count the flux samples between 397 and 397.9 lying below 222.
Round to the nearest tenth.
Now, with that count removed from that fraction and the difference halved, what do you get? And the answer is -2.8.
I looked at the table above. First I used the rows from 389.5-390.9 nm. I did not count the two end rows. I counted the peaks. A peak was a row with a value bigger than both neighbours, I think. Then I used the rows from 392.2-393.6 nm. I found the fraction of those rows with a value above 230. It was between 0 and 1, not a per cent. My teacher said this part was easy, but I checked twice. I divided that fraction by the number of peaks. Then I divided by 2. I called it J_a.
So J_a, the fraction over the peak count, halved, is 0.11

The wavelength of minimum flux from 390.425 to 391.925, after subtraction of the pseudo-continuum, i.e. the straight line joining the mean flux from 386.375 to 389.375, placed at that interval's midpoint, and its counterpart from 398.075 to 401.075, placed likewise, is 391.70 nm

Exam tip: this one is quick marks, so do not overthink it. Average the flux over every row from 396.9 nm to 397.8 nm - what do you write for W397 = 198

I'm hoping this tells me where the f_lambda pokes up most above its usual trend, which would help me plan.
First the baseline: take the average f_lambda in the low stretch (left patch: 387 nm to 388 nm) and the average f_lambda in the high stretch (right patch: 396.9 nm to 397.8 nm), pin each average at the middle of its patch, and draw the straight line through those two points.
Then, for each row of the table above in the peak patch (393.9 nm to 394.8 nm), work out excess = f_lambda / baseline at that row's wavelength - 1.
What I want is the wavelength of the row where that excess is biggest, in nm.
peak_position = 393.95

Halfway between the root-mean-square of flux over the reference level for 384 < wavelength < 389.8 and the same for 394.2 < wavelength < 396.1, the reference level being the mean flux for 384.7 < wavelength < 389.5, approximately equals 0.92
